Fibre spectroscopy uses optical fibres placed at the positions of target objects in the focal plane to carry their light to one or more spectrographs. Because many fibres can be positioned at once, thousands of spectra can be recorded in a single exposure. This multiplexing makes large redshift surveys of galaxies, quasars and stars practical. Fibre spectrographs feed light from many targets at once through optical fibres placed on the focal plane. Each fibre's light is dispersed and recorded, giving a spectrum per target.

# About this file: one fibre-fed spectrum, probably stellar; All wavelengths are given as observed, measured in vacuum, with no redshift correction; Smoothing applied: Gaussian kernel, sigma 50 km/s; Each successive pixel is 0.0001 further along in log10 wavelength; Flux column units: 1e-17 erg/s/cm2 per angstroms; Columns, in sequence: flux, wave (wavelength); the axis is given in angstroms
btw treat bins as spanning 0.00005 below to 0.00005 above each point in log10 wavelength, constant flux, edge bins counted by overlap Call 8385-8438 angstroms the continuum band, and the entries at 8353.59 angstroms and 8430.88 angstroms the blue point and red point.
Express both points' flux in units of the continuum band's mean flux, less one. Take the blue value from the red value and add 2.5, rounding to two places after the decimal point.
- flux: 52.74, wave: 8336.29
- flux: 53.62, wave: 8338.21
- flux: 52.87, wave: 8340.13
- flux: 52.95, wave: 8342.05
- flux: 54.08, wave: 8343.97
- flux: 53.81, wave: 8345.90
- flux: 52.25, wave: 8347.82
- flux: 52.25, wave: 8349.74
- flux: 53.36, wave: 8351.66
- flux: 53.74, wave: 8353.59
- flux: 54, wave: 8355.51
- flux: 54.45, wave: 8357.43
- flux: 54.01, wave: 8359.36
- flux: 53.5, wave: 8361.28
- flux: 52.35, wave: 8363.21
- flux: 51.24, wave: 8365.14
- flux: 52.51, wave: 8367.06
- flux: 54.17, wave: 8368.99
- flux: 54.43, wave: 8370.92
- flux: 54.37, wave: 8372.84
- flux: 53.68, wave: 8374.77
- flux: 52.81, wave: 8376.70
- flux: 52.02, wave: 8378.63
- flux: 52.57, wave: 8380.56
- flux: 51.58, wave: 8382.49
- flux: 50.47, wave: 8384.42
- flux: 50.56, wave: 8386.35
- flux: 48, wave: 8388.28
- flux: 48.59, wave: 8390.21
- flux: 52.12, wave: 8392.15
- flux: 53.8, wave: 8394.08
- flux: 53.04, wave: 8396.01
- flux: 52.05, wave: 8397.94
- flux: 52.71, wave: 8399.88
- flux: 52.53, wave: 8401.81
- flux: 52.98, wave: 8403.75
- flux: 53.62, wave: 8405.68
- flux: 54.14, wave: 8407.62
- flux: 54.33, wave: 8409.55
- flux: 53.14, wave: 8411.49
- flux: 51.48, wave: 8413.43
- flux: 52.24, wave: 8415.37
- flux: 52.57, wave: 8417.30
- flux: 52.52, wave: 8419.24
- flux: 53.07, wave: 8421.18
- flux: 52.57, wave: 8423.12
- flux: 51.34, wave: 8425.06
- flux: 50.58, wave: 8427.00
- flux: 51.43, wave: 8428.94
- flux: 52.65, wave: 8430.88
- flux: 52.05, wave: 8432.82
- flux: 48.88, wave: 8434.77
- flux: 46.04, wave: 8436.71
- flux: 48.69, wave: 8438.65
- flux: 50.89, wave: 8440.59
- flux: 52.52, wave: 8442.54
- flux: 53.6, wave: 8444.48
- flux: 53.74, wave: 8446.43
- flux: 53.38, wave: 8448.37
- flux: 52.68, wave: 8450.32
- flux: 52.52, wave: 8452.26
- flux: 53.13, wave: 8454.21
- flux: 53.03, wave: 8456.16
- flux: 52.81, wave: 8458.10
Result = 2.48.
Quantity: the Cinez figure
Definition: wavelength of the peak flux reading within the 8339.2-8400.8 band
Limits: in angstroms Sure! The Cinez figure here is 8357.43 angstroms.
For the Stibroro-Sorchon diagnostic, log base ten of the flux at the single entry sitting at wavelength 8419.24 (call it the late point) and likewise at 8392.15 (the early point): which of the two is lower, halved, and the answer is 0.8585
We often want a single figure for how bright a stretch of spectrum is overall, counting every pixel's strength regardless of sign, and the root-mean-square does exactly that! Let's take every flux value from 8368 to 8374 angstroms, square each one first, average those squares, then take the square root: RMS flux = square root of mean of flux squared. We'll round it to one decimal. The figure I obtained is 54.3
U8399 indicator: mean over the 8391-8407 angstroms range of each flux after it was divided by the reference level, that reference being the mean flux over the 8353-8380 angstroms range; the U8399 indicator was 0.990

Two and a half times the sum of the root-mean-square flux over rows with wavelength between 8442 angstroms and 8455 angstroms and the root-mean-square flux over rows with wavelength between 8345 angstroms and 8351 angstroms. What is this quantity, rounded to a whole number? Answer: 265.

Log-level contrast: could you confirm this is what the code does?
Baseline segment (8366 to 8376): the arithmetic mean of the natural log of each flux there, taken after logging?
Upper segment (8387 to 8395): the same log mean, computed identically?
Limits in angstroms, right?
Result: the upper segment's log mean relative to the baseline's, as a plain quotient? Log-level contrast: 0.984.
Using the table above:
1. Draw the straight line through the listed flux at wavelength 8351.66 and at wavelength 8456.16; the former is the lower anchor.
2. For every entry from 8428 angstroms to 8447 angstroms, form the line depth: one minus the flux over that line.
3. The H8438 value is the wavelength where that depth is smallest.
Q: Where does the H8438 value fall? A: 8446.43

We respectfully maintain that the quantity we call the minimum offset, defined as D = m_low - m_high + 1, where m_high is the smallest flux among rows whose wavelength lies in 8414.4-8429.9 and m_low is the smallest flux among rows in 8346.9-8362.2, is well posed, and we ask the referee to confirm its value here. 3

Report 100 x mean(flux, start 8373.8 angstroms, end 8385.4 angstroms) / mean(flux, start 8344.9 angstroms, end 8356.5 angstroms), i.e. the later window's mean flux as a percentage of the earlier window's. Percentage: 98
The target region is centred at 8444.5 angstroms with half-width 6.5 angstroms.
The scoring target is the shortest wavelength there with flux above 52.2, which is 8442.54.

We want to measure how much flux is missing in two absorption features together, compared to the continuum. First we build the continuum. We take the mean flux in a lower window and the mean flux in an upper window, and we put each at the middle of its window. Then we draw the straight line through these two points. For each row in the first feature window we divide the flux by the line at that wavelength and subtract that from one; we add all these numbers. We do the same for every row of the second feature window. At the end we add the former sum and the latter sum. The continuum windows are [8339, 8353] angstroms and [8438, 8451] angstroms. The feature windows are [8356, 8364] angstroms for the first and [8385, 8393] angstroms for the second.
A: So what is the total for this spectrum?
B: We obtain 0.17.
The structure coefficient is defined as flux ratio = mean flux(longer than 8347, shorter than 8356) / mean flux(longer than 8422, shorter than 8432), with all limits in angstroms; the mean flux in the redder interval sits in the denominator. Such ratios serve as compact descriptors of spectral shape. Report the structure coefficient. 1.03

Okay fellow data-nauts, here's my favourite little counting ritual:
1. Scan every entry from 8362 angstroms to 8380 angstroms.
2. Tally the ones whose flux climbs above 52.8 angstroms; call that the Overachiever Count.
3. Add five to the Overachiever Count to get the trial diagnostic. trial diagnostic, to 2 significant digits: 10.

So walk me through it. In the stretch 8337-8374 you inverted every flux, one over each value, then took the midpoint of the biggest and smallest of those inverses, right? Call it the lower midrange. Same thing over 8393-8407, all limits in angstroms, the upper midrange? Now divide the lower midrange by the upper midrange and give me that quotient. 1.00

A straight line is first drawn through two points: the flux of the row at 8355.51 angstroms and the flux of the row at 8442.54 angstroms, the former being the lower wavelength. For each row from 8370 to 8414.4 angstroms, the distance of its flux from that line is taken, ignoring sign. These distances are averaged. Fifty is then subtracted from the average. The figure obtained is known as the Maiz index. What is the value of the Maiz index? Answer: -48.6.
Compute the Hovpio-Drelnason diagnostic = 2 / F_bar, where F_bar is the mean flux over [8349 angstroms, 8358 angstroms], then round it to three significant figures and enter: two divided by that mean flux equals 0.0373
